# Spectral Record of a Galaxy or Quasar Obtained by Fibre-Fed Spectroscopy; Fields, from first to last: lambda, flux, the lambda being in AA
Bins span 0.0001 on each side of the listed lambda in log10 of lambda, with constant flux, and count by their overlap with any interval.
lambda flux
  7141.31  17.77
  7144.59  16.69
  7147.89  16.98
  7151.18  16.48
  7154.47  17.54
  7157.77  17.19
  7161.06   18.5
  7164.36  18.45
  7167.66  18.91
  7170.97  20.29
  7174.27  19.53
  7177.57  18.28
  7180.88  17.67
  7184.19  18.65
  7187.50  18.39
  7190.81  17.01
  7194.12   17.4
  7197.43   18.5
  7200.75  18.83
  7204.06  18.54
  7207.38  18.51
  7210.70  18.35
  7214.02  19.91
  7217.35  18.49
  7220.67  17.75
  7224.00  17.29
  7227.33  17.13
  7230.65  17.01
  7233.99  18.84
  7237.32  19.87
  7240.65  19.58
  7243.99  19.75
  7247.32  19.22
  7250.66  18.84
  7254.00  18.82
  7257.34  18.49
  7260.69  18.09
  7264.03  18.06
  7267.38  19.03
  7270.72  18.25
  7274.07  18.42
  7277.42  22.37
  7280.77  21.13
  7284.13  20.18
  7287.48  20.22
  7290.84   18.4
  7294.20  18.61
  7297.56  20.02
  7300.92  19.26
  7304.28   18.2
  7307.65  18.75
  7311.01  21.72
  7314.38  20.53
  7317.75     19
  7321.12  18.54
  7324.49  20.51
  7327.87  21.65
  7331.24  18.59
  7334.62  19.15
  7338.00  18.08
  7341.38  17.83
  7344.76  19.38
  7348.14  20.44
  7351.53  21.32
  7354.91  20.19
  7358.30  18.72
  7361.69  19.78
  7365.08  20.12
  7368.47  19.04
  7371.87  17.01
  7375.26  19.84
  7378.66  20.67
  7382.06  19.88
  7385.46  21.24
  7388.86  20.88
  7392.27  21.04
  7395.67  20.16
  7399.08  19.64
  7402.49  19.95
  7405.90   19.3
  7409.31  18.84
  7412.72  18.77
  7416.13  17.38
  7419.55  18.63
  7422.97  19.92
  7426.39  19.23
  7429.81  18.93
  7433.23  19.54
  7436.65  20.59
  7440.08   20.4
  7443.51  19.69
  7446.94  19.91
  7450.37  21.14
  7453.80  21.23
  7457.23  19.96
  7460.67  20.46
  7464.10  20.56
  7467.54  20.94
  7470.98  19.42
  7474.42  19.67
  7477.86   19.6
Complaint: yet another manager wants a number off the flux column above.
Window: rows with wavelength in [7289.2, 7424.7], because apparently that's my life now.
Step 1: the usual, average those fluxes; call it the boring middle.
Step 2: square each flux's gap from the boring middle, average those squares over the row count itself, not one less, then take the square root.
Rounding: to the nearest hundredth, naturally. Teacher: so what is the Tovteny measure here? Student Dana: 1.13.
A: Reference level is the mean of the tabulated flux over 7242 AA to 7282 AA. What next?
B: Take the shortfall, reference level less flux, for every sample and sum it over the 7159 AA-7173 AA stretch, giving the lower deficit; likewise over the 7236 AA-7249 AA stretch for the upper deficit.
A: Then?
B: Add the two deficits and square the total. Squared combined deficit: 1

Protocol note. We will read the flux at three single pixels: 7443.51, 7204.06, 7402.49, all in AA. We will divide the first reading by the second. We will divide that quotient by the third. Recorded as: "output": 0.053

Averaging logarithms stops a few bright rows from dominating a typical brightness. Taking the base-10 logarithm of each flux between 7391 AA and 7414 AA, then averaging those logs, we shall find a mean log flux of 1.29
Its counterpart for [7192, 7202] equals 1.26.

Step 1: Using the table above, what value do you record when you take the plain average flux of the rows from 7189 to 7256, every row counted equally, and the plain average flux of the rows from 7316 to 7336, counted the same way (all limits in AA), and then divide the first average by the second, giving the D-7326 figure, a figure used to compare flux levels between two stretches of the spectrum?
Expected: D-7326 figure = 0.944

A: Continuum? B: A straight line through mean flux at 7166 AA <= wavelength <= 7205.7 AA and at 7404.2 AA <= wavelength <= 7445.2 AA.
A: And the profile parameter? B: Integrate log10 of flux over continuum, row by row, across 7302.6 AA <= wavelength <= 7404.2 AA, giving 1.5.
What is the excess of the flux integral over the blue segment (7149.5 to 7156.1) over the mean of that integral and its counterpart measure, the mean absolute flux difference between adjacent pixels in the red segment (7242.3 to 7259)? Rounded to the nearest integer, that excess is 56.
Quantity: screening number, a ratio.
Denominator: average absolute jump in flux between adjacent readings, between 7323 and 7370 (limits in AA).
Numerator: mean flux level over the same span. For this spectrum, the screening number 17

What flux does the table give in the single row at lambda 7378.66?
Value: 20.67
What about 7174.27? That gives 19.53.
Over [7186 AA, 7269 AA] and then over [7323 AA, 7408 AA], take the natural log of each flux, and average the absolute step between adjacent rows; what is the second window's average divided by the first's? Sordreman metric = 1.70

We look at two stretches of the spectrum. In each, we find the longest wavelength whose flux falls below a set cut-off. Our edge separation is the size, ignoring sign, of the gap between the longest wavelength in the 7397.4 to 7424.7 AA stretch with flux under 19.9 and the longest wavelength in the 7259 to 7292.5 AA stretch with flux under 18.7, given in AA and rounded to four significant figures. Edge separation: 128.7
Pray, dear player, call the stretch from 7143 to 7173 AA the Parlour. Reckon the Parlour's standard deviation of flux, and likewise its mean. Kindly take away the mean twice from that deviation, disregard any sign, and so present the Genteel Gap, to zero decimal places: 35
